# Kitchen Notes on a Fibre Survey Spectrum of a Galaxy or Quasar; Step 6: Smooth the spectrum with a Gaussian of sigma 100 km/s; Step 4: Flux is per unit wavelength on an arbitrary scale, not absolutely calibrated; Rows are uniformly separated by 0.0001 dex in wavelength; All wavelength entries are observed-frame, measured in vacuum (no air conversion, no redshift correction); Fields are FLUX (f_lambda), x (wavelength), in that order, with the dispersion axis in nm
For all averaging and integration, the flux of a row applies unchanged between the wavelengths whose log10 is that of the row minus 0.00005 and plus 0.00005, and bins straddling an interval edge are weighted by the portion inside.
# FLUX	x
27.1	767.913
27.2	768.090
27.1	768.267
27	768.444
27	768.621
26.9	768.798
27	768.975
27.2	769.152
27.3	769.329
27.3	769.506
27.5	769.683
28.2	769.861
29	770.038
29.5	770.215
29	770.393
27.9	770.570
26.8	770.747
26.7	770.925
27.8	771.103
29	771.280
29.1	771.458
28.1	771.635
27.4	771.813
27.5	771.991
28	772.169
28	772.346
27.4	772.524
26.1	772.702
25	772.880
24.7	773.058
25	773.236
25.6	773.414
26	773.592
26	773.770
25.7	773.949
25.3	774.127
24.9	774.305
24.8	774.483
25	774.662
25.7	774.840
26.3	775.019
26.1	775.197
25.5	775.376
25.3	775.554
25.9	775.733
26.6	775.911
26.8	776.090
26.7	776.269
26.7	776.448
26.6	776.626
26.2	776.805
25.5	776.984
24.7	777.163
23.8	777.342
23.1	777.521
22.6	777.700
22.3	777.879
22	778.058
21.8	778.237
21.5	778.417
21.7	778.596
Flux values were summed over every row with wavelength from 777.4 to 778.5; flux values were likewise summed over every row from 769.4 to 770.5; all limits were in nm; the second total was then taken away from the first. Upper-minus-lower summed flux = -37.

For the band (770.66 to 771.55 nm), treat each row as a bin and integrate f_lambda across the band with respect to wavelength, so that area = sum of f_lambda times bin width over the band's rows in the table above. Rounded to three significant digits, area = 24.8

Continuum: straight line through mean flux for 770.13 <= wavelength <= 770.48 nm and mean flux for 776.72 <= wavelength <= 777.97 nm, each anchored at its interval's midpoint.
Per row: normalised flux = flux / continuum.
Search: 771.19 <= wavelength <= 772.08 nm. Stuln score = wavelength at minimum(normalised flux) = 771.813 nm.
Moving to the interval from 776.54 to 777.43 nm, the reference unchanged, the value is 777.342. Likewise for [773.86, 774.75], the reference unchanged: 774.305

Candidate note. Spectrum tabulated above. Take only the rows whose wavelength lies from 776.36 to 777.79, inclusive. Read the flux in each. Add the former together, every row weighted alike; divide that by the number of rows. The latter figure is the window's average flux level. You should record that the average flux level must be 24.9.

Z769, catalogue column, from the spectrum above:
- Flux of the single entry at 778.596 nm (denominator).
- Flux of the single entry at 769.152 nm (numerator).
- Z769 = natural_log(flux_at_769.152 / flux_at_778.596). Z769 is 0.23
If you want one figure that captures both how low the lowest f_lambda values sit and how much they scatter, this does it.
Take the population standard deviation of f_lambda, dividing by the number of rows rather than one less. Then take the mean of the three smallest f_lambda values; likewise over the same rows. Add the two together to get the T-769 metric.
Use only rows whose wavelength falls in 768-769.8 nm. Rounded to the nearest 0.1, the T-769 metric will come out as 27.1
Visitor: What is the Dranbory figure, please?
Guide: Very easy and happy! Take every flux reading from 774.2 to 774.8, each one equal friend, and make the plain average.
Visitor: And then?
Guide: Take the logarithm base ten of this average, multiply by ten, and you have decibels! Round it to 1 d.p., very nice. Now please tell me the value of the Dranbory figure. 14.0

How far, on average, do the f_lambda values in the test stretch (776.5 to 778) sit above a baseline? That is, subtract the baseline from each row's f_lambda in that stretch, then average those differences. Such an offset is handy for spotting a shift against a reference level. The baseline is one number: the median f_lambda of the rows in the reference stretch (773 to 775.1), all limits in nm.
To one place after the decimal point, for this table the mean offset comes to -1.1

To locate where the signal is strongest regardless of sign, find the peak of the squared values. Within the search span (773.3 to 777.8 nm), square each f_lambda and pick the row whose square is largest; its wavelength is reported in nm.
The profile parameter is 776.090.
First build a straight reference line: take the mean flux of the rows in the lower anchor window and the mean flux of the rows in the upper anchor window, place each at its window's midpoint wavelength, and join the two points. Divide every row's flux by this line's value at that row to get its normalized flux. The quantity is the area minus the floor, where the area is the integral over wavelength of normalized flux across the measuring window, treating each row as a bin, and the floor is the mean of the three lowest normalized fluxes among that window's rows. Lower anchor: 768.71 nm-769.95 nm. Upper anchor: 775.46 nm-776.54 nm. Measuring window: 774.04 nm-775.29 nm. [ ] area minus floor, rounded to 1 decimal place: 0.3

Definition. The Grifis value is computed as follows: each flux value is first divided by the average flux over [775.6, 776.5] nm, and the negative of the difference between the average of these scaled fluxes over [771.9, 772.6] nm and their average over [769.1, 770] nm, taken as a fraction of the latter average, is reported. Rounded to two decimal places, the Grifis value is -0.01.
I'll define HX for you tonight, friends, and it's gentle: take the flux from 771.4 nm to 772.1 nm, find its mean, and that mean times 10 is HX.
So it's 280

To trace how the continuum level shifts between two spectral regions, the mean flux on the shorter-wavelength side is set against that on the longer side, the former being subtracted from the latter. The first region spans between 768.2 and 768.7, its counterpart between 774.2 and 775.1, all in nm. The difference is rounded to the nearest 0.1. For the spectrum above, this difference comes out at -1.7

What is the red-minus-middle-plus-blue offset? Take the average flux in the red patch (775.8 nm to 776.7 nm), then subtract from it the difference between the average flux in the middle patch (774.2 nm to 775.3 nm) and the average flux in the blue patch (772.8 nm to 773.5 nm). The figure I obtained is 26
